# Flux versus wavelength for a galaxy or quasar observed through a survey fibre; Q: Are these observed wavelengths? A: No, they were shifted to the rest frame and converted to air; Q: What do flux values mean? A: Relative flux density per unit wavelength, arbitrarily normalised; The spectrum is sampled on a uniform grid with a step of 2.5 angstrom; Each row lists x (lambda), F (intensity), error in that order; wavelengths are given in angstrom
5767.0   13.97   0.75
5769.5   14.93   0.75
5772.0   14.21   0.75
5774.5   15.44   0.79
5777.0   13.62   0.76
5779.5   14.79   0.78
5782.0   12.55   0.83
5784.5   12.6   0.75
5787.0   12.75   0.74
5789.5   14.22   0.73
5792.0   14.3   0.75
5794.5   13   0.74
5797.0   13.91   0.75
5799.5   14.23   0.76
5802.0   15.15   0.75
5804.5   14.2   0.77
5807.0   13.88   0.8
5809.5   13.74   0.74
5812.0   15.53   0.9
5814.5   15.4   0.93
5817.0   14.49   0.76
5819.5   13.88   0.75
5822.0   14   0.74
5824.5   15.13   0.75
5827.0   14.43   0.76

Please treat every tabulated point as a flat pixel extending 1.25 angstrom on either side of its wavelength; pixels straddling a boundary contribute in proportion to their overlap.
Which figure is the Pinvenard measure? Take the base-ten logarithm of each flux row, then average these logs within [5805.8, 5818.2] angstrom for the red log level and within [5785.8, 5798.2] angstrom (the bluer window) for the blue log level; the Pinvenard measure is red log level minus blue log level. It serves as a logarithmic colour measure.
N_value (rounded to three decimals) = 0.030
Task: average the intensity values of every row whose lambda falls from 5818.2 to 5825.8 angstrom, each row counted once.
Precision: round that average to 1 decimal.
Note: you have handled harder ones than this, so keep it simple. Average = 14.3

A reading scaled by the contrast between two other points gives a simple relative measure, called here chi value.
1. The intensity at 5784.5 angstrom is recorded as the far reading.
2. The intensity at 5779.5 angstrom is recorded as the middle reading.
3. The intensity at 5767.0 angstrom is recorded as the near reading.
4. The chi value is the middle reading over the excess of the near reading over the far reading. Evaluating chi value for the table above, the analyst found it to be 11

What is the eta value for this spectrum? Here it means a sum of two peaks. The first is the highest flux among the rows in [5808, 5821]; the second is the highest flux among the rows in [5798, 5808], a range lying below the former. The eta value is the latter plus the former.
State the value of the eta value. 30.7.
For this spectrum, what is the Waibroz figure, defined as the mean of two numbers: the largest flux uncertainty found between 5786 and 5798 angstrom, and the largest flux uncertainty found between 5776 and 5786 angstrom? 0.79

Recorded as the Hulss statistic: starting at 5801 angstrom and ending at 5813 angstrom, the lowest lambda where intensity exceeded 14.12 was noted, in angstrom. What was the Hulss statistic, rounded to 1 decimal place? 5802.0 angstrom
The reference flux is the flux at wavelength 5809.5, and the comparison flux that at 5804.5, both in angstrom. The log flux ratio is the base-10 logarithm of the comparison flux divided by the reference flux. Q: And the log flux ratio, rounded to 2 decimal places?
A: 0.01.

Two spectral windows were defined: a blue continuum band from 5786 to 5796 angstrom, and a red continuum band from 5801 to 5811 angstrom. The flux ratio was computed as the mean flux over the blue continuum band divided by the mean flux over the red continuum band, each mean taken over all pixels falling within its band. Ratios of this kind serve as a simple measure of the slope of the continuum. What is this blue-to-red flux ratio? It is 0.95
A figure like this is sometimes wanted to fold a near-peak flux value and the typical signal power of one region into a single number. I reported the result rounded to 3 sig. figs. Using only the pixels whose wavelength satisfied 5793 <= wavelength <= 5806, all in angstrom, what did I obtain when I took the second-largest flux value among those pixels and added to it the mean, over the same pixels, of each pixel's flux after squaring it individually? 213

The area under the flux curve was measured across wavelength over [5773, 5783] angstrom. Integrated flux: 141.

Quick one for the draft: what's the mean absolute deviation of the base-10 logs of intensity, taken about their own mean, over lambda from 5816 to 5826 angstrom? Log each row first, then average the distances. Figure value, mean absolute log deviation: 0.0131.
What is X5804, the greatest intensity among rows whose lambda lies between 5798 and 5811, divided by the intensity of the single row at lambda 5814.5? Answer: 0.98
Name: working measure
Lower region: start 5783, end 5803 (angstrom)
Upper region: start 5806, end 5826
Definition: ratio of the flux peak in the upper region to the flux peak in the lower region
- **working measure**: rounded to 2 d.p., 1.03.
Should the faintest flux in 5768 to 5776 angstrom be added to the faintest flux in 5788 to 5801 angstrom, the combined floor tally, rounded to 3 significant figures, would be 27.2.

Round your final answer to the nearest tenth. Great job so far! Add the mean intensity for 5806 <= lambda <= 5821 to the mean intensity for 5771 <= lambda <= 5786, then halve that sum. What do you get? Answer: 14.2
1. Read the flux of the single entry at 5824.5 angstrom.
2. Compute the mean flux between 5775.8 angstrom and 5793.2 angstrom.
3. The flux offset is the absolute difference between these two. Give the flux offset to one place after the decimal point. 1.6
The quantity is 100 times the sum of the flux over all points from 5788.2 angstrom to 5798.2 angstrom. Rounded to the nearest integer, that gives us 5543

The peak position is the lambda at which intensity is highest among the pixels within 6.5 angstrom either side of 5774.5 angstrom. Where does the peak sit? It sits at 5774.5 angstrom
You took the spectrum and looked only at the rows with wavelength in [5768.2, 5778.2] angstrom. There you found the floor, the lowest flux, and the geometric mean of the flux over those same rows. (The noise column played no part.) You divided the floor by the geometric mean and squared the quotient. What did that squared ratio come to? 0.878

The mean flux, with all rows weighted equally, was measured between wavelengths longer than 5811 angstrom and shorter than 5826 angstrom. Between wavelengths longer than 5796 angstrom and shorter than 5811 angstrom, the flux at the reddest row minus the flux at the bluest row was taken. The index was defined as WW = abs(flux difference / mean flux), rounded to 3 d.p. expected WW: 0.012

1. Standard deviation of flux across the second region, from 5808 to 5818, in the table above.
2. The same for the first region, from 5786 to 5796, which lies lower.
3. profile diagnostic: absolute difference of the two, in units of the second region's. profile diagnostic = 0.04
